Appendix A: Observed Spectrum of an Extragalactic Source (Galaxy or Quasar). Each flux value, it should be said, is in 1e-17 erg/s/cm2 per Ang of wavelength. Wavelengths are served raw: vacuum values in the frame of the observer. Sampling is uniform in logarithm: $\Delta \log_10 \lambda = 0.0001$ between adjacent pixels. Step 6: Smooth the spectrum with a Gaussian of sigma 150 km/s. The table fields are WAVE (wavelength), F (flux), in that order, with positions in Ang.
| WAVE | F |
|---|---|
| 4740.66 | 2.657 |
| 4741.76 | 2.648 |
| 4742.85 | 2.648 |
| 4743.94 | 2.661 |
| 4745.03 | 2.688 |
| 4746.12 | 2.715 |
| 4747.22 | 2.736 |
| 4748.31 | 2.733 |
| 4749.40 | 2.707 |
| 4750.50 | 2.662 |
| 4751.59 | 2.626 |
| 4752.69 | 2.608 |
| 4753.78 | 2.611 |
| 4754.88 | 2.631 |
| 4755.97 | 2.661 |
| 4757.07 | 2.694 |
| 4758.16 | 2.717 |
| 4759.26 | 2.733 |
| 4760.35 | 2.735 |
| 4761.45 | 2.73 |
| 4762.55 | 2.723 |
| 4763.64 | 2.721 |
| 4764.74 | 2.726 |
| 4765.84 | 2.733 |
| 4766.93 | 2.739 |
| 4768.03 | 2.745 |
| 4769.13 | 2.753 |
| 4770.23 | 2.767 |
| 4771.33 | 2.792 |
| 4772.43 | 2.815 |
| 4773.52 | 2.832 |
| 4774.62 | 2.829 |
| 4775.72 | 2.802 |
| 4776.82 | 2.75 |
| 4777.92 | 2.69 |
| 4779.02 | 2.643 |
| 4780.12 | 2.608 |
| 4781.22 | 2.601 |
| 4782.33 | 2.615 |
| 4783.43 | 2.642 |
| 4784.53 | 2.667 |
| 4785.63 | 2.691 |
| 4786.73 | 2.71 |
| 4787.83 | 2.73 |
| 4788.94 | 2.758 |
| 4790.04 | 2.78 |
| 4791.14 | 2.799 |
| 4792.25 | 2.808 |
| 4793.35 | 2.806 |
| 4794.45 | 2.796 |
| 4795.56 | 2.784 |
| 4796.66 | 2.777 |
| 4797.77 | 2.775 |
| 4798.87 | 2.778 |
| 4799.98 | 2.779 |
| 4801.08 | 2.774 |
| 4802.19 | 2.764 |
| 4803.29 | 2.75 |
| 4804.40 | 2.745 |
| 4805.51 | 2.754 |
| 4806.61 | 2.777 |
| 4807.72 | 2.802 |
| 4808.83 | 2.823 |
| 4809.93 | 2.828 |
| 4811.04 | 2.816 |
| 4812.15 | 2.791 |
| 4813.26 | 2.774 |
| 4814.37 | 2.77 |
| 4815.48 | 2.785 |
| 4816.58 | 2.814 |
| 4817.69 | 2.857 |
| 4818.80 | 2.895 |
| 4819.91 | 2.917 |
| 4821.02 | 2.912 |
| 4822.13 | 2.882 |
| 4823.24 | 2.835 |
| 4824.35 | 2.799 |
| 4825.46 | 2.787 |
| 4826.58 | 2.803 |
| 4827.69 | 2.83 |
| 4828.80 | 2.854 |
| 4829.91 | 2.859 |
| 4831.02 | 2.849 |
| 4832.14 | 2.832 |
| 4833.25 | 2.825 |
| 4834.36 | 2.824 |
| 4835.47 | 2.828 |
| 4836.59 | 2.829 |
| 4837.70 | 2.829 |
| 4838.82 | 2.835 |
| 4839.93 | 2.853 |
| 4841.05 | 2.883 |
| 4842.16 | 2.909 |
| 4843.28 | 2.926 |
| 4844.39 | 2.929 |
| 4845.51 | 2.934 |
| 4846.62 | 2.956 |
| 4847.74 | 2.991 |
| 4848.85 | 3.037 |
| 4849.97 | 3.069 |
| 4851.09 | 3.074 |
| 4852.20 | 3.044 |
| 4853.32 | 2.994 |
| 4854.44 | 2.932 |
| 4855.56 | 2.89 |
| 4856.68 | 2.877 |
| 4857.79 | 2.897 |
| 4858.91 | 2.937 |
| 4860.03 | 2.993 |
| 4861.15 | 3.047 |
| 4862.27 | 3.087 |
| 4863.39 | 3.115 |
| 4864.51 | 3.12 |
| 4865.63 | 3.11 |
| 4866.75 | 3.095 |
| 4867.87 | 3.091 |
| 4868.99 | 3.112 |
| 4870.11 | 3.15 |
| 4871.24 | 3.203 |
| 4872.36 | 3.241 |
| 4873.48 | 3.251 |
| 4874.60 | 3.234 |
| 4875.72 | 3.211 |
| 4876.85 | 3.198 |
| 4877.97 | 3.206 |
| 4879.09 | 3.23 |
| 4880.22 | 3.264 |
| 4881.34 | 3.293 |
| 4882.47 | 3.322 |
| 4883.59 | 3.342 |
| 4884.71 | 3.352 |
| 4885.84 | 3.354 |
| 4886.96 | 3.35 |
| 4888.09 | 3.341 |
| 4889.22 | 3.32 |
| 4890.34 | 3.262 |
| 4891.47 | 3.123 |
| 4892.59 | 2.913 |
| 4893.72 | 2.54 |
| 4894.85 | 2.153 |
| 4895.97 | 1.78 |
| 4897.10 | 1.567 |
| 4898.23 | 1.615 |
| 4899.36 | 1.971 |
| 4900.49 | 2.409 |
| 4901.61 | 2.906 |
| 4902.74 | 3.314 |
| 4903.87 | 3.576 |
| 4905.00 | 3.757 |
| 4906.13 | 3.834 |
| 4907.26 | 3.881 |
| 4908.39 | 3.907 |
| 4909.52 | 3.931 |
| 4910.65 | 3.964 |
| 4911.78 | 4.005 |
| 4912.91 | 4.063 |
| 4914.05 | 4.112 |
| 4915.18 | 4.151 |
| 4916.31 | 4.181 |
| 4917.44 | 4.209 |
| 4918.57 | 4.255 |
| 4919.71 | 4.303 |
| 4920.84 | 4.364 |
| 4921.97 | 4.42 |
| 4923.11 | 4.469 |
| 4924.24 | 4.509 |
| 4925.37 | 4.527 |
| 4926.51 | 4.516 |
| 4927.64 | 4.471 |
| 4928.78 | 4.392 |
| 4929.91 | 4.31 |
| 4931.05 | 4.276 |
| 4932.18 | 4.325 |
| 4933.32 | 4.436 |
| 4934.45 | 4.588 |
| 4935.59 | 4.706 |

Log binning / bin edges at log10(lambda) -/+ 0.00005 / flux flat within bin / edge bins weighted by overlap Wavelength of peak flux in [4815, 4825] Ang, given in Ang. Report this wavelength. 4819.91 Ang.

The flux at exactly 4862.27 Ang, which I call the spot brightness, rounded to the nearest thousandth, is 3.087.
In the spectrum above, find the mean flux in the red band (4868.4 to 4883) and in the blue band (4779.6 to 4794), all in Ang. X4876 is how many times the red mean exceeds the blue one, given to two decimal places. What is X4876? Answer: 1.19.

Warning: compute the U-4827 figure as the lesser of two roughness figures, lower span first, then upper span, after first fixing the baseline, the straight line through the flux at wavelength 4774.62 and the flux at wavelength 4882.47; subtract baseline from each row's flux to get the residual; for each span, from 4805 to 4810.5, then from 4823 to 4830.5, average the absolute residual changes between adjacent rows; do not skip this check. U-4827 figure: 0.0135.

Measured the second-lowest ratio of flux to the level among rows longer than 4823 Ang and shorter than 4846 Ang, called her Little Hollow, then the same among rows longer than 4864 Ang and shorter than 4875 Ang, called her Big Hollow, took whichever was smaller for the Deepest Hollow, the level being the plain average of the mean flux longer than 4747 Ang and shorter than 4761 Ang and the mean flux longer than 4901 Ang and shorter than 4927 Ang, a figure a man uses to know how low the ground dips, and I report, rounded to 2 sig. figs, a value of 0.83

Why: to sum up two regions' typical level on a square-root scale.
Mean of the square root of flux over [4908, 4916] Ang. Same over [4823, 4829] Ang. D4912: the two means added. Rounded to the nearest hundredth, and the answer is 3.68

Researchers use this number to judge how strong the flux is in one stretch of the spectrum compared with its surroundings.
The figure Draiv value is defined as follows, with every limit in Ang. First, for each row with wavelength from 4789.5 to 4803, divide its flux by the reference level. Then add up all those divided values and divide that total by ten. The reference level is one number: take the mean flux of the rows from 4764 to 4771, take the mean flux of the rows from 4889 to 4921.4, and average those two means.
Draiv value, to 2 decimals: 1.10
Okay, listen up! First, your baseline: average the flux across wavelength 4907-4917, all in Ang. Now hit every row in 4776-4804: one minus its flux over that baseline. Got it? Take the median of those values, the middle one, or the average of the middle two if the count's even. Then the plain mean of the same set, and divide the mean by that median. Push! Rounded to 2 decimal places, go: 1.02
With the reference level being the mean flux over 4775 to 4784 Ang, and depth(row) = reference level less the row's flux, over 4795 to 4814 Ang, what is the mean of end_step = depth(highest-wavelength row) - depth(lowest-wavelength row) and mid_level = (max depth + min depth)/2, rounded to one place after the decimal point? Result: -0.1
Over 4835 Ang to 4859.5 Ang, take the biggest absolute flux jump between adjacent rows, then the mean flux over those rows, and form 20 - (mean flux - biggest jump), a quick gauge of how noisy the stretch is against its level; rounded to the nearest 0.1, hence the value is 17.1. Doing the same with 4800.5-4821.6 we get 17.2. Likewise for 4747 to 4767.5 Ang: 17.3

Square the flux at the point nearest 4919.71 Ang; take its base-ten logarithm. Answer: 1.27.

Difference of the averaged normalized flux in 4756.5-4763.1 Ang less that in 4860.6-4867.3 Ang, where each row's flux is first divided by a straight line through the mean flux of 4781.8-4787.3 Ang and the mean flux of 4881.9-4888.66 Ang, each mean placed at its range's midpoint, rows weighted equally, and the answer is 0.12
